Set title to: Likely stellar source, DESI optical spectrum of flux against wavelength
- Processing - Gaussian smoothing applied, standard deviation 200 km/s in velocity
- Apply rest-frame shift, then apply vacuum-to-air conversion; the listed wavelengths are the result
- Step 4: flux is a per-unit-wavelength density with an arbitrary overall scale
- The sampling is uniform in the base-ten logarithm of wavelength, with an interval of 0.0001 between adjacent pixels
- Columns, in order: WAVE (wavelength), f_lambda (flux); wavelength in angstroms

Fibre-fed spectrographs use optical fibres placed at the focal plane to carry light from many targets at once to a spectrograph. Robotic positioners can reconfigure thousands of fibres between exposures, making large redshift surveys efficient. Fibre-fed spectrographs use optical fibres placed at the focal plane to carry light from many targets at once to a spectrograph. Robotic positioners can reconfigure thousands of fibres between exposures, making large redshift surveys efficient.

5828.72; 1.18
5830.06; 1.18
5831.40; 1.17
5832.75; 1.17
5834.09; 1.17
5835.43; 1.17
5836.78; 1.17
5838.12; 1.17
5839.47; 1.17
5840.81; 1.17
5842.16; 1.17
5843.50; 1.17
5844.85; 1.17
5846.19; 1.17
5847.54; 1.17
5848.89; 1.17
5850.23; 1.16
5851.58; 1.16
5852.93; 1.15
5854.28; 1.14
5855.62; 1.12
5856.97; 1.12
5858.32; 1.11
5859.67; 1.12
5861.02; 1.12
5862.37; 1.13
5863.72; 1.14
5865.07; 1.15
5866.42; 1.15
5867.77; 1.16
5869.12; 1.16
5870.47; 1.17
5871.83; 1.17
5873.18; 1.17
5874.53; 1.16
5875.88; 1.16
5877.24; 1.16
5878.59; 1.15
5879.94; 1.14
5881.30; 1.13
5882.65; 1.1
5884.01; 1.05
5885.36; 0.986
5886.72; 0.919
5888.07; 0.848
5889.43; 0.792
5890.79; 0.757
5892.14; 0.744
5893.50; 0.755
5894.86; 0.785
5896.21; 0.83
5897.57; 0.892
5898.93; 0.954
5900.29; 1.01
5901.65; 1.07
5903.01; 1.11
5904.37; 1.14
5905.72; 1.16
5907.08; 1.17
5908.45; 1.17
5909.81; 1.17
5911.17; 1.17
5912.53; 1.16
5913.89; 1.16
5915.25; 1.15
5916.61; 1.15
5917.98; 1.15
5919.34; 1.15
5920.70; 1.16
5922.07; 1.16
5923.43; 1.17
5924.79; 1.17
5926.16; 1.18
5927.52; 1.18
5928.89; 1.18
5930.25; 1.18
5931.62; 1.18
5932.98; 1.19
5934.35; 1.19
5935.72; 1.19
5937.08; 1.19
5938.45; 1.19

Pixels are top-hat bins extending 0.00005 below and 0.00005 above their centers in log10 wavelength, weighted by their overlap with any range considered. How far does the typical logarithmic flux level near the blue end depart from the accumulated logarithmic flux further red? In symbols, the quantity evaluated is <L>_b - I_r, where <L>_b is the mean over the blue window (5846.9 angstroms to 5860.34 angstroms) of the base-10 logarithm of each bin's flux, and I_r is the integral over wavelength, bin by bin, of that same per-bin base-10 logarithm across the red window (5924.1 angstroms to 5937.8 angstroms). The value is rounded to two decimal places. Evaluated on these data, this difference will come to -0.94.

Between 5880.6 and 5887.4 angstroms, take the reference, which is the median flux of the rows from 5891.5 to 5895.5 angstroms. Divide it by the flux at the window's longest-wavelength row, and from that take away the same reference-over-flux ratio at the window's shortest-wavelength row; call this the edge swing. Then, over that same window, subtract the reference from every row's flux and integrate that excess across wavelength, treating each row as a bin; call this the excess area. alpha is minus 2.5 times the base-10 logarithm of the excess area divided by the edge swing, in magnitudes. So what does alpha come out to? -3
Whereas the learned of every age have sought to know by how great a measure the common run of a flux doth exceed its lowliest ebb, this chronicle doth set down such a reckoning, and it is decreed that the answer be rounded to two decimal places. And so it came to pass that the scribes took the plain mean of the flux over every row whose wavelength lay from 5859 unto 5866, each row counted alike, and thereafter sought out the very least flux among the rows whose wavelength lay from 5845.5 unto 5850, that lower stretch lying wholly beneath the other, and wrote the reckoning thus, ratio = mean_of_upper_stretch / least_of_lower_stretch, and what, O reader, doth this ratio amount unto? 0.97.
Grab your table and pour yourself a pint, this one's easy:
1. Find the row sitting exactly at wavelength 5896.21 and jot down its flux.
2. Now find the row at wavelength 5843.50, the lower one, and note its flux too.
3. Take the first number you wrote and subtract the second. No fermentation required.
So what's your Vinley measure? -0.340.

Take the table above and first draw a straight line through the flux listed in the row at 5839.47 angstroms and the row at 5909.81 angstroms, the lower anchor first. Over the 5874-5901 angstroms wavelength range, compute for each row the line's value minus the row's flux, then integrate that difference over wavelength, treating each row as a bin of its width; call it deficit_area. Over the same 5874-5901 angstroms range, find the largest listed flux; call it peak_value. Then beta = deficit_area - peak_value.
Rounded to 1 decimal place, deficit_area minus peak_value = 4.4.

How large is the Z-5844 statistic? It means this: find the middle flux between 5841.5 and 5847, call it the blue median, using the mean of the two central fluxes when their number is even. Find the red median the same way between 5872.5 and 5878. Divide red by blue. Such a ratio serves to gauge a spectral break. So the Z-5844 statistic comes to 0.991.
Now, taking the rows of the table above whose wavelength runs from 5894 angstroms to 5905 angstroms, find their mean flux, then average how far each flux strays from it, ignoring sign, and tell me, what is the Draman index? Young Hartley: 0.109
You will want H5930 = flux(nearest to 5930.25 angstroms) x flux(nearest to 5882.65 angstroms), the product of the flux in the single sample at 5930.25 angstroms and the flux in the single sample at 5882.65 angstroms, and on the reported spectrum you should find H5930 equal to 1.30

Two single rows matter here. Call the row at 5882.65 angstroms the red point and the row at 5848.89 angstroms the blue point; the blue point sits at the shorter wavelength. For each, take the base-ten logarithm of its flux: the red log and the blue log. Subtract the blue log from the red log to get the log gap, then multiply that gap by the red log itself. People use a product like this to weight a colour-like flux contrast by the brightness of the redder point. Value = -0.0011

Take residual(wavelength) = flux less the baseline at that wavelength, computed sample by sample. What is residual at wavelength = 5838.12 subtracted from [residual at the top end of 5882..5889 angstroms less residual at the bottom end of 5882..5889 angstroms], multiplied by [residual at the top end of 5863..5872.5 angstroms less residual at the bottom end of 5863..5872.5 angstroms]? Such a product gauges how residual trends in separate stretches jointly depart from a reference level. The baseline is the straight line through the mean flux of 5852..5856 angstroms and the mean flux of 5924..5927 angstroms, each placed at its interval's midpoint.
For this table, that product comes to -0.0076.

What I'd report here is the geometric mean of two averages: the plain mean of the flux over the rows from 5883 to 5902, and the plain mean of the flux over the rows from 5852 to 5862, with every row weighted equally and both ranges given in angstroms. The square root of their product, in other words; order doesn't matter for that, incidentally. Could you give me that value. 1.00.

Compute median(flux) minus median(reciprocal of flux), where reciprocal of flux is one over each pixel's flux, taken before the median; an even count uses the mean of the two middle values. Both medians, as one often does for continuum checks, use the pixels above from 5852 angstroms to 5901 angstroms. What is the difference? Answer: 0.23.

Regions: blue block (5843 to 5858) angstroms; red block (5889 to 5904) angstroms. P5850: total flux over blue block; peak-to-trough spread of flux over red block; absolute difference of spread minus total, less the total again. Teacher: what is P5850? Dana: -0.366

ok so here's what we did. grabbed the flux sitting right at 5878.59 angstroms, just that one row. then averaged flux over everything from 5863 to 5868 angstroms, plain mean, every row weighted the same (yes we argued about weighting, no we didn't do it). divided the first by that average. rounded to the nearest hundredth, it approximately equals 1.00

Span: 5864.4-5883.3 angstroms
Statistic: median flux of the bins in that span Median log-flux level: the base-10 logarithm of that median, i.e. 0.064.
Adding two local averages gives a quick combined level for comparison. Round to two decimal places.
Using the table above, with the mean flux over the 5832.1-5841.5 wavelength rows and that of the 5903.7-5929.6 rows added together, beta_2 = 2.33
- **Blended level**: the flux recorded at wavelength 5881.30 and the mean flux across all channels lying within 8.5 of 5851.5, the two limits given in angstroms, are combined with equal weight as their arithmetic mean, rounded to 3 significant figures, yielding 1.14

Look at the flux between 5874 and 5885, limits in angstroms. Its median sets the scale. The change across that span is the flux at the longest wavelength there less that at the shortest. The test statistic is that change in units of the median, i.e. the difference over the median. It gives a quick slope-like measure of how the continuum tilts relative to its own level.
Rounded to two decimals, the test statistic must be -0.10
